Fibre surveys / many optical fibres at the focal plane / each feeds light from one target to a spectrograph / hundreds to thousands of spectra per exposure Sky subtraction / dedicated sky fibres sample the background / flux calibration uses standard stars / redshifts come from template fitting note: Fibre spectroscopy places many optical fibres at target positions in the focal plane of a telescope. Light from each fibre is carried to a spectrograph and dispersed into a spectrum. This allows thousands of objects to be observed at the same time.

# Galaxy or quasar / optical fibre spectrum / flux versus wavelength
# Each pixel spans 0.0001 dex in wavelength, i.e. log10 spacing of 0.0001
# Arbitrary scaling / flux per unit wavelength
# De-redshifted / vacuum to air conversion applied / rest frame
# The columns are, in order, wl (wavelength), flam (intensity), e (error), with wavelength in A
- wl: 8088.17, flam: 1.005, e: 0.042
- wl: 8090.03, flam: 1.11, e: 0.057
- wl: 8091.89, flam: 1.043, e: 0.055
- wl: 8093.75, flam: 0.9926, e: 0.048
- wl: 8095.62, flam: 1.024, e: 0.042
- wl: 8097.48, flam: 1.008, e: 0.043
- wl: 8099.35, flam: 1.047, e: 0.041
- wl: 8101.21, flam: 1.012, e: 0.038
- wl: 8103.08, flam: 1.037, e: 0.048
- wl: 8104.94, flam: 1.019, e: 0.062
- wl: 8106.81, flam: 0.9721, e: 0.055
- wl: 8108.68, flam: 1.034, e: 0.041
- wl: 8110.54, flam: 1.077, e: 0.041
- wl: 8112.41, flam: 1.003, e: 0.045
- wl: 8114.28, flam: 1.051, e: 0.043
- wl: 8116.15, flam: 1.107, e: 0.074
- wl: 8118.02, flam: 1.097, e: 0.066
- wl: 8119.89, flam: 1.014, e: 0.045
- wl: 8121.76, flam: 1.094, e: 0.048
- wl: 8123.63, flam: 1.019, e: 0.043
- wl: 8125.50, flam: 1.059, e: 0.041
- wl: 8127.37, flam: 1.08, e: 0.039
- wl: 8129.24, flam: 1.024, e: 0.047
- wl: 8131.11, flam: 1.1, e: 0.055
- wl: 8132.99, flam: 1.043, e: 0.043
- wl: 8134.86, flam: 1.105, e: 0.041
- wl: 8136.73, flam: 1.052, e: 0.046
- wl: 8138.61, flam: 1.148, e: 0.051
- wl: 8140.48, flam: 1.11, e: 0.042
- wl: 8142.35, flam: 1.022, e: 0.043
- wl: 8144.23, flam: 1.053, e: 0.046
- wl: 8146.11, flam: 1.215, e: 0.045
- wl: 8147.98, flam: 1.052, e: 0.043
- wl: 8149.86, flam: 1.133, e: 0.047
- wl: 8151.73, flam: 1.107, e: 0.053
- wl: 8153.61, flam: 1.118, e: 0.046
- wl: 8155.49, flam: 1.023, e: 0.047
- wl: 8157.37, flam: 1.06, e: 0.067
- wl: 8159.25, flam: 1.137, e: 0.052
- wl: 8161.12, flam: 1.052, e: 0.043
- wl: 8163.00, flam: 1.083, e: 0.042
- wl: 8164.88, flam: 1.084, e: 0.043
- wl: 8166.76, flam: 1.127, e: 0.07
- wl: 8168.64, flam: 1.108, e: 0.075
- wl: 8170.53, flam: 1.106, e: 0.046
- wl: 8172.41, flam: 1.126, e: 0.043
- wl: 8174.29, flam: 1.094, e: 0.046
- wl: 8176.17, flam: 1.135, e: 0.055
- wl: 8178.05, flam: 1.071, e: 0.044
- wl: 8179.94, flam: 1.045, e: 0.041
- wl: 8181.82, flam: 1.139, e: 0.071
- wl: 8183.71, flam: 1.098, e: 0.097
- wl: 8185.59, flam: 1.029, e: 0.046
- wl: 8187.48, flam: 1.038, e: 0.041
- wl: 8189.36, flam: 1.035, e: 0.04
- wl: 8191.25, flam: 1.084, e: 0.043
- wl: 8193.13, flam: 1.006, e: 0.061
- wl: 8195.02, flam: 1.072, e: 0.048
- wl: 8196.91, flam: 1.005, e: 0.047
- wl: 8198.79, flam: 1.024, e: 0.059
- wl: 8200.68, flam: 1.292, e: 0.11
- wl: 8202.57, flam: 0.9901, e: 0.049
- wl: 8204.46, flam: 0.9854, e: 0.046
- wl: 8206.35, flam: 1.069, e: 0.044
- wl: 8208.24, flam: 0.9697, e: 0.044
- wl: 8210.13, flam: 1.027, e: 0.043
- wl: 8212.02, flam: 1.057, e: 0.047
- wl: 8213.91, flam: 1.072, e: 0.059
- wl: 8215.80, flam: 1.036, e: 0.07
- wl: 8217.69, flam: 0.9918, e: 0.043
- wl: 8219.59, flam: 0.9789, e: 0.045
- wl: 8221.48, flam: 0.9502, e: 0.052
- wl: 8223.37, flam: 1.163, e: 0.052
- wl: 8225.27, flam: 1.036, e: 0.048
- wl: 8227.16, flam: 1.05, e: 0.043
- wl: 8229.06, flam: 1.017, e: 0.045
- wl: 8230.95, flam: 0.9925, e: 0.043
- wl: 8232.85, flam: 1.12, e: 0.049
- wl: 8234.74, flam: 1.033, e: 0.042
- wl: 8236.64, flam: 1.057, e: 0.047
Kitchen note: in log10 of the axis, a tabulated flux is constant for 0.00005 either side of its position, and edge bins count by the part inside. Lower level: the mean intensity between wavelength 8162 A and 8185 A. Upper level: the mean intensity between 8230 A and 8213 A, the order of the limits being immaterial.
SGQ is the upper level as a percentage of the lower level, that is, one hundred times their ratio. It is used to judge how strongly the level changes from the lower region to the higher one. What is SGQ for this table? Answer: 94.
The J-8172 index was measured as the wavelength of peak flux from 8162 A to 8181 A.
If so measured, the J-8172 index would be 8176.17 A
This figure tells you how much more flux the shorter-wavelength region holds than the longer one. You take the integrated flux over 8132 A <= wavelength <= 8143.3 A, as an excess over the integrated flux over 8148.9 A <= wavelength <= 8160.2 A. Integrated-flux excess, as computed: -0.2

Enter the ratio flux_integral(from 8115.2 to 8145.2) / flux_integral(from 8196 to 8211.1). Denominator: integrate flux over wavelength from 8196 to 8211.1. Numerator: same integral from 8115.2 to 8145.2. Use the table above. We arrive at 2.0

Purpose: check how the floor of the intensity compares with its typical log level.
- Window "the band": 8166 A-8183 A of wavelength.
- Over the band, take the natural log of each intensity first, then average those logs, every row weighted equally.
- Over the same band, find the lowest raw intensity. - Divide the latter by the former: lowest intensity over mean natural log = 10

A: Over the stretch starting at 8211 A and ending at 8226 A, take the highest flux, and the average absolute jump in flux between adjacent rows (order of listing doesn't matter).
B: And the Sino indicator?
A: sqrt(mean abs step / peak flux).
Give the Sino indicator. 0.24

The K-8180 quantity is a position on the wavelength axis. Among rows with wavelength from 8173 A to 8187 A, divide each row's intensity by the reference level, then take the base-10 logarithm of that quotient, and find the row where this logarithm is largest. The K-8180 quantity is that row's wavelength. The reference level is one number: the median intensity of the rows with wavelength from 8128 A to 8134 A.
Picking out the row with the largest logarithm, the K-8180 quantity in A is 8181.82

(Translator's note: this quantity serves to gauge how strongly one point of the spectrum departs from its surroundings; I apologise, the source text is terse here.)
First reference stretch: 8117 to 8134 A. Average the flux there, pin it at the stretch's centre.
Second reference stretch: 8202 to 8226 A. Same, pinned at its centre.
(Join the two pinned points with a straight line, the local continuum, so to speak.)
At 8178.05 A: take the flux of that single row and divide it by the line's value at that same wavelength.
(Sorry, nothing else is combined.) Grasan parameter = 1.03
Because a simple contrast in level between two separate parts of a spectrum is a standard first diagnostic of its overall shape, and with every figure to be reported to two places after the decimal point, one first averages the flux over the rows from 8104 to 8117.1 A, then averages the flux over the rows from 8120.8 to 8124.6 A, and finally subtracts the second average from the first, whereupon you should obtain -0.02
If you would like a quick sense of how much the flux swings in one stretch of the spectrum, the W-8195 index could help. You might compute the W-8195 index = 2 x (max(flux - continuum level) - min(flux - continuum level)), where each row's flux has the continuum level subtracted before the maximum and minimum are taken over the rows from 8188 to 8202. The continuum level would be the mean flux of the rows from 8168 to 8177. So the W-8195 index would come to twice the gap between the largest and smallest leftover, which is 0.57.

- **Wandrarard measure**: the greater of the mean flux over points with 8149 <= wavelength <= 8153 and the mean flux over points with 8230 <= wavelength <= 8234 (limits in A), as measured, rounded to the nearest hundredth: 1.12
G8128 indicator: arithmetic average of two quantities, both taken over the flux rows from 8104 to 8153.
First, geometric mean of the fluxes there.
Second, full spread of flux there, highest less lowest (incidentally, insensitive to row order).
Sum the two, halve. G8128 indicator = 0.66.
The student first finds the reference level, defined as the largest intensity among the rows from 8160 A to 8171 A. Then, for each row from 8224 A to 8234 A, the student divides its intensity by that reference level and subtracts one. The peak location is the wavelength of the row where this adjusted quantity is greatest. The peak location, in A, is 8232.85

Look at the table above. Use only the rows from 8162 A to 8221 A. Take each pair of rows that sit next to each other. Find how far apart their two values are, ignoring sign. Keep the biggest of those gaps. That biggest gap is 0.30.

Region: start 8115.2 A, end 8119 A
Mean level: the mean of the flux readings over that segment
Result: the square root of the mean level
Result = 1.05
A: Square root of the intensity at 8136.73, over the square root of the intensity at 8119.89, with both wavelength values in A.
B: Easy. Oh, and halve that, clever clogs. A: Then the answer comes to 0.509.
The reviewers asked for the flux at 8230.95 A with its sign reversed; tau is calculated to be -0.99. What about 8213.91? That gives -1.07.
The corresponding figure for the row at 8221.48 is -0.95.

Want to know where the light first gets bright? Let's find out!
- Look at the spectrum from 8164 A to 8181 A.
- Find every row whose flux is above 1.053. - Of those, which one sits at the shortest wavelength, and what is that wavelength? 8164.88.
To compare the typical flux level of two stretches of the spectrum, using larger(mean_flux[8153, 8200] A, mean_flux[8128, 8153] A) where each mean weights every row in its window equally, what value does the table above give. 1.090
